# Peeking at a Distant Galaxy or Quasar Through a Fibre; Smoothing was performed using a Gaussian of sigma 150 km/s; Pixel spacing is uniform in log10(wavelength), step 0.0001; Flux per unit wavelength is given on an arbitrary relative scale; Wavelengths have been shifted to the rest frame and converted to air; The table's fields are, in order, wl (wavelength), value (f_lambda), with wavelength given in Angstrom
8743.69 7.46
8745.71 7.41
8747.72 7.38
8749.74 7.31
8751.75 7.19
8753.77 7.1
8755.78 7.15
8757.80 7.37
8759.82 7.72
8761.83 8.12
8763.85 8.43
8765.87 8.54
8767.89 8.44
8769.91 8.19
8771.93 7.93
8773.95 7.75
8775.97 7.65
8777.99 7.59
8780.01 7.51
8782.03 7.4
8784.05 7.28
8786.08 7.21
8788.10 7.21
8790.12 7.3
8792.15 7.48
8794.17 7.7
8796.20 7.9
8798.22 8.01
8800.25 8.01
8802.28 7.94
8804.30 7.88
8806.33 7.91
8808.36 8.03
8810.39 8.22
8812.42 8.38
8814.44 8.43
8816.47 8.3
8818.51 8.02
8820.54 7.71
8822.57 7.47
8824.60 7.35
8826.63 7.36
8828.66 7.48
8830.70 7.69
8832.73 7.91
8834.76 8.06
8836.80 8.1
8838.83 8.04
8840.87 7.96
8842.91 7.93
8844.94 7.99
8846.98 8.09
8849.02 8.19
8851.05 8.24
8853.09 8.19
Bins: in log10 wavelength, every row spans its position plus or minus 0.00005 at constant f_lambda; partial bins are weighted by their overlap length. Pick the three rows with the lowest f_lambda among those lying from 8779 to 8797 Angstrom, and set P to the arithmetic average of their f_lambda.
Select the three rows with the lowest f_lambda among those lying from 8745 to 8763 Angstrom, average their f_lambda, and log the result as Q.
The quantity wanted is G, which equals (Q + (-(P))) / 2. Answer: -0.04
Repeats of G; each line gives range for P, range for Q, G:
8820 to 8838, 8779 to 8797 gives -0.08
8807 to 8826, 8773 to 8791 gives -0.14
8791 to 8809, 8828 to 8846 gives 0.00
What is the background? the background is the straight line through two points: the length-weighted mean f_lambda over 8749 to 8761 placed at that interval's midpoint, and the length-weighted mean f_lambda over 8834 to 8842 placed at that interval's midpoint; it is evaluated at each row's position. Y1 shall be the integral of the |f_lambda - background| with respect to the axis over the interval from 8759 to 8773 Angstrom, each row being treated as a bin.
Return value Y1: 11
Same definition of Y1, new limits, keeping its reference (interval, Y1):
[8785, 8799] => 4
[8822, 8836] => 5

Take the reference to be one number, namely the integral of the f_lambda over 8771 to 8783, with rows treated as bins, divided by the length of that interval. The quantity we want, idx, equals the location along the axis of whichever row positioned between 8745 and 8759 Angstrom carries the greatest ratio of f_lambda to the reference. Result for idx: 8745.71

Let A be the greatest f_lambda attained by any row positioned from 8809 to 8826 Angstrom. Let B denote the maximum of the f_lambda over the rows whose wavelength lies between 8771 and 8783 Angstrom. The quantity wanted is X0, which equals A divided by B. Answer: 1.063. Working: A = 8.43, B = 7.93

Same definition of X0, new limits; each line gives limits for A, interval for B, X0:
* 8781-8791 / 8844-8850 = 0.904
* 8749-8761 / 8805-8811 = 0.939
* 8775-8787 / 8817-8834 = 0.954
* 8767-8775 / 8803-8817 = 1.001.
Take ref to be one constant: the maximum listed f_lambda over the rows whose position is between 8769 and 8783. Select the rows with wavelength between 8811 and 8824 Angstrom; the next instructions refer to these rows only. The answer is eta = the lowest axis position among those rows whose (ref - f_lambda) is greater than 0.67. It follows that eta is 8822.57 Angstrom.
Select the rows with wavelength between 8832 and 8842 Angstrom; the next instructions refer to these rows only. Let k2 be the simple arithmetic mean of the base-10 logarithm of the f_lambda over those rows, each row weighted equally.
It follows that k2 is 0.904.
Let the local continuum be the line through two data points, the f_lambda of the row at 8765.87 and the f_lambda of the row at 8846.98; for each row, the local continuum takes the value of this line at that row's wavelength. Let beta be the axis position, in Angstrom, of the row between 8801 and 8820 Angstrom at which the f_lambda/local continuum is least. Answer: 8804.30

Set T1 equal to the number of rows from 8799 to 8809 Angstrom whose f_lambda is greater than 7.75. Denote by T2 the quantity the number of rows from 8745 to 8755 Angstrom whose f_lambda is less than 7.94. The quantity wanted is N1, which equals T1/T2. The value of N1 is 1.00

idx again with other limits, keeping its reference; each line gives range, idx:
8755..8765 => 8763.85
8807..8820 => 8814.44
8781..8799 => 8798.22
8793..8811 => 8810.39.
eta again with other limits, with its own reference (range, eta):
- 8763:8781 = 8780.01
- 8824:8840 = 8824.60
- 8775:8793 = 8780.01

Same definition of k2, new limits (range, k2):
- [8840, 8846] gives 0.901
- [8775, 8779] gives 0.882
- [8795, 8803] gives 0.901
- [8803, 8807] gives 0.897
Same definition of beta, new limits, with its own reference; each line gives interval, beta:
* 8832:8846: 8832.73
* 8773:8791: 8786.08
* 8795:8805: 8796.20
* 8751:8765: 8753.77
